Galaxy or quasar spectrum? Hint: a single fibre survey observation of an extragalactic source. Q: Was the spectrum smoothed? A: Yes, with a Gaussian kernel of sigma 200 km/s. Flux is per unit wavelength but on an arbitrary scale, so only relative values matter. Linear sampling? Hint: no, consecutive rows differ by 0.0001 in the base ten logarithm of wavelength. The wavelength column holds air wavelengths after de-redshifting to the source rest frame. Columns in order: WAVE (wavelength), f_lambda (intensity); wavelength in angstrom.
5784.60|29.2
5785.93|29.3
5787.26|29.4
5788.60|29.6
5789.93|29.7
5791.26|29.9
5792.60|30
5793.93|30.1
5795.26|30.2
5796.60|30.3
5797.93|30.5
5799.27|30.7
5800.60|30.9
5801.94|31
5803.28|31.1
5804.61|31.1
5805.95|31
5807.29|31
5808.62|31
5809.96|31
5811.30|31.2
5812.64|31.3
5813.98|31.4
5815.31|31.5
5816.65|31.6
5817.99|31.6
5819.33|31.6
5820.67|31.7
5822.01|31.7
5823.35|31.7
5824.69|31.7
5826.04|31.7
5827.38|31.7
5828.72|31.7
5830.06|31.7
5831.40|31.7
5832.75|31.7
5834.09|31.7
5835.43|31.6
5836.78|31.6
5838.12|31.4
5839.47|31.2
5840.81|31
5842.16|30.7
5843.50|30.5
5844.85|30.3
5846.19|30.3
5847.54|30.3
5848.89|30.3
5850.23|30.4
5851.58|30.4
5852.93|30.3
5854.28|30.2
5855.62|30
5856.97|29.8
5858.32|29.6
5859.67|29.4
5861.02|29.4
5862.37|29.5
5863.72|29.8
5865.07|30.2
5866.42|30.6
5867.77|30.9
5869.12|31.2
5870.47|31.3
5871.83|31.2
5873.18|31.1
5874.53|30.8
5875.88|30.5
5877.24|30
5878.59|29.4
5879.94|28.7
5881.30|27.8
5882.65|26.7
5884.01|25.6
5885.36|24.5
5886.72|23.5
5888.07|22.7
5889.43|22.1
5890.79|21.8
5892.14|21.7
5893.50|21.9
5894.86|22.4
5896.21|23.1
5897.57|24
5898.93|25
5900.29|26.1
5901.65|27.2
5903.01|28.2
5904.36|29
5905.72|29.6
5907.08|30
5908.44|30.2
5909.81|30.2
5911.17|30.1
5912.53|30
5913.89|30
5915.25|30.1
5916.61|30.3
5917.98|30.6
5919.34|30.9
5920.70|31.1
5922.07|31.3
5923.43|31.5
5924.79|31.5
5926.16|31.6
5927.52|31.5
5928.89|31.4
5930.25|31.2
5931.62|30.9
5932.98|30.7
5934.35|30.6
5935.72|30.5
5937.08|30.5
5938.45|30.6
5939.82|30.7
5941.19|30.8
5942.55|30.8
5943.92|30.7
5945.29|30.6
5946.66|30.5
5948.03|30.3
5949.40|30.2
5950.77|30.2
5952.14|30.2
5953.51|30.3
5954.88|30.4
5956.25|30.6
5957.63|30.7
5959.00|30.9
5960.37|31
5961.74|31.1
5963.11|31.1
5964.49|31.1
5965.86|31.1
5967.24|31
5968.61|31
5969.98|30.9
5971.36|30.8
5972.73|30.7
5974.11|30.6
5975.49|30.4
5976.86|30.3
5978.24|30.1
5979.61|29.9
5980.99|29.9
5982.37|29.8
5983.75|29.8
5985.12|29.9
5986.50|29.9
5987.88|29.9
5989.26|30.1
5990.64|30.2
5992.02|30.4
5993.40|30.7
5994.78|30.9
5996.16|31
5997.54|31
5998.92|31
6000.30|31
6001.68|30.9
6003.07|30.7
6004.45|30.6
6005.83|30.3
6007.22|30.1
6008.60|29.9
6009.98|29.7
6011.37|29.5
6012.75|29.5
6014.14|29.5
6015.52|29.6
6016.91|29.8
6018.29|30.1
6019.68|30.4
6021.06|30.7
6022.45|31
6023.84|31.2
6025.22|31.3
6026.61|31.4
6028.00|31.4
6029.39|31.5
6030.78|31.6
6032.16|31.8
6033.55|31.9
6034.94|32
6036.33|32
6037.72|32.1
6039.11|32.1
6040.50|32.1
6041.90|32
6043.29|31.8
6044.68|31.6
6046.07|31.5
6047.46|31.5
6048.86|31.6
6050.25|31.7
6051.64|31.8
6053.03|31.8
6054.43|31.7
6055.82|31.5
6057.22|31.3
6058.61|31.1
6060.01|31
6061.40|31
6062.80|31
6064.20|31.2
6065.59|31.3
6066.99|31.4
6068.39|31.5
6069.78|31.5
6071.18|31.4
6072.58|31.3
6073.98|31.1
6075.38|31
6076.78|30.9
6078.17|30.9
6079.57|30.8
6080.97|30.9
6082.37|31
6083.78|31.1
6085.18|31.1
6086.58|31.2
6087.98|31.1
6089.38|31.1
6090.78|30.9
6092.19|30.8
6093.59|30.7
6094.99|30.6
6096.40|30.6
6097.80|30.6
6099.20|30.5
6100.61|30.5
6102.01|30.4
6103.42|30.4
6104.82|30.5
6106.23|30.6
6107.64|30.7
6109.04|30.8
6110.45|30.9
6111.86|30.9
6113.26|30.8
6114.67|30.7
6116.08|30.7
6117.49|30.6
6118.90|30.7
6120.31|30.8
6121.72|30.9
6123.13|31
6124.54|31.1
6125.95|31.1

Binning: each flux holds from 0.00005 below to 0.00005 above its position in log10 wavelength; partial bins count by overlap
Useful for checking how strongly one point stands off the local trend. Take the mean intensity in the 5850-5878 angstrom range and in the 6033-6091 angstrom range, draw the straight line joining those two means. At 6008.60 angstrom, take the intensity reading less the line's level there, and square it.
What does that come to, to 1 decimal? 1.5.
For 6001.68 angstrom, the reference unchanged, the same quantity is 0.0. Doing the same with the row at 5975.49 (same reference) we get 0.3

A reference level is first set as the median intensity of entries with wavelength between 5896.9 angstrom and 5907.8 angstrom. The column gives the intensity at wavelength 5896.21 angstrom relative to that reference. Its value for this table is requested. -4.6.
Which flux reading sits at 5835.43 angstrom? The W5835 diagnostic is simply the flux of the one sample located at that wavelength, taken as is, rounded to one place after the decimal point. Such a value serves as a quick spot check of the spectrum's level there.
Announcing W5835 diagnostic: 31.6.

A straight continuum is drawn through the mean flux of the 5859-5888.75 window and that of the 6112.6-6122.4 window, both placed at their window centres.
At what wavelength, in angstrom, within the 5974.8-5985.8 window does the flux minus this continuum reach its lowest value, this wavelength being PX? 5983.75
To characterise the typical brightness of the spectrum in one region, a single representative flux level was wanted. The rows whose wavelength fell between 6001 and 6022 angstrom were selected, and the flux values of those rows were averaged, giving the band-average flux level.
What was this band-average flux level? 30.1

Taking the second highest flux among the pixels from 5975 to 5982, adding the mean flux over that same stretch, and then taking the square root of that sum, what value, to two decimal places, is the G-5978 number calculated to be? 7.77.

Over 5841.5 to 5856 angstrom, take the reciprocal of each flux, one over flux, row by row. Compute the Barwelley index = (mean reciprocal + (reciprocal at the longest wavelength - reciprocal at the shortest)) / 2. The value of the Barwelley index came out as 0.0169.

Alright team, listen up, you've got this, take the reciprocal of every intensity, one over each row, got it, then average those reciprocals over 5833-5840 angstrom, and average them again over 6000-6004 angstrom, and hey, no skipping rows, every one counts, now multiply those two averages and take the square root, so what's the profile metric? 0.0321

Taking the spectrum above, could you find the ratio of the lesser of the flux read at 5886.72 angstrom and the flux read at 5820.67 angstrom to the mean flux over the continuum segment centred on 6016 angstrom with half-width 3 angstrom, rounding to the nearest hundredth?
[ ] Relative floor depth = 0.79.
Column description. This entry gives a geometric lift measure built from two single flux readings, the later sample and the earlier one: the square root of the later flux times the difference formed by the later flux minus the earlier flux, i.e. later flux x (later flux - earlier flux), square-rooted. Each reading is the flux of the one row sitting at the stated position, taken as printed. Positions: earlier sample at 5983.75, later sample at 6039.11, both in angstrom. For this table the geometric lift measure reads 8.6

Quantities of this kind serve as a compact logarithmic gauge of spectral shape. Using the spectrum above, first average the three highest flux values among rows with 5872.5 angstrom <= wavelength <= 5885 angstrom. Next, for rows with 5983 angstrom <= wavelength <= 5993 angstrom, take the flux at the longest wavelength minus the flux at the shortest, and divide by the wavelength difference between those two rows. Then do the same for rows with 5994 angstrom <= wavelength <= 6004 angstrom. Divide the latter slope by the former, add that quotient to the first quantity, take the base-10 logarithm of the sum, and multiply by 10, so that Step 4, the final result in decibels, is 14.8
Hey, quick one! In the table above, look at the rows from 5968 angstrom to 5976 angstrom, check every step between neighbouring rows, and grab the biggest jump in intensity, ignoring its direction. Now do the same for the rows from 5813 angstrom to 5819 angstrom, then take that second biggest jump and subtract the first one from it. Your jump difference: -0.10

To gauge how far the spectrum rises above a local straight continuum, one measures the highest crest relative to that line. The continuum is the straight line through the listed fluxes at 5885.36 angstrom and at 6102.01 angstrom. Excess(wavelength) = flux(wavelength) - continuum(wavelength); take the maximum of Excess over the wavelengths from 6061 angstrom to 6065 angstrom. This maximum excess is 1.8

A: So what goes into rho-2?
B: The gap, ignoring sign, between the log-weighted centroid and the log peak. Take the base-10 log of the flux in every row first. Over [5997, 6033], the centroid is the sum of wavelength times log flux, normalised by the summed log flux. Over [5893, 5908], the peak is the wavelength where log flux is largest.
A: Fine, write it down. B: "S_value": 107.8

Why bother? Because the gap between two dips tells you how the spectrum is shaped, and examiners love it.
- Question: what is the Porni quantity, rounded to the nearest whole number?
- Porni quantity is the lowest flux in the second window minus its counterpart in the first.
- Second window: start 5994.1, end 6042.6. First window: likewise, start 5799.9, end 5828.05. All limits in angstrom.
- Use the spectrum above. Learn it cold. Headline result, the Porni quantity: -1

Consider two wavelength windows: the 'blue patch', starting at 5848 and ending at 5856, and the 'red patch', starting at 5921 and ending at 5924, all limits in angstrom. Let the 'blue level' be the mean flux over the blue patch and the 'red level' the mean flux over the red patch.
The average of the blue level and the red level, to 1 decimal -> 30.8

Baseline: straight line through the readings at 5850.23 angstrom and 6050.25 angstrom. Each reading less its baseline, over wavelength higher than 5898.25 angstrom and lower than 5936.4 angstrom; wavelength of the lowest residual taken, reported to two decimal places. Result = 5898.93 angstrom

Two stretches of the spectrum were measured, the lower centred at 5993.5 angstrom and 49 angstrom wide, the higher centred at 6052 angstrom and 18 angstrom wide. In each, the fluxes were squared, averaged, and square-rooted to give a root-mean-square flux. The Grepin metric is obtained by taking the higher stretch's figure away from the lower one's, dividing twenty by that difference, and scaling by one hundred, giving -1585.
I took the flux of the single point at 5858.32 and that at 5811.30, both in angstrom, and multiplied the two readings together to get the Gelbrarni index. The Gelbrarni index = 924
